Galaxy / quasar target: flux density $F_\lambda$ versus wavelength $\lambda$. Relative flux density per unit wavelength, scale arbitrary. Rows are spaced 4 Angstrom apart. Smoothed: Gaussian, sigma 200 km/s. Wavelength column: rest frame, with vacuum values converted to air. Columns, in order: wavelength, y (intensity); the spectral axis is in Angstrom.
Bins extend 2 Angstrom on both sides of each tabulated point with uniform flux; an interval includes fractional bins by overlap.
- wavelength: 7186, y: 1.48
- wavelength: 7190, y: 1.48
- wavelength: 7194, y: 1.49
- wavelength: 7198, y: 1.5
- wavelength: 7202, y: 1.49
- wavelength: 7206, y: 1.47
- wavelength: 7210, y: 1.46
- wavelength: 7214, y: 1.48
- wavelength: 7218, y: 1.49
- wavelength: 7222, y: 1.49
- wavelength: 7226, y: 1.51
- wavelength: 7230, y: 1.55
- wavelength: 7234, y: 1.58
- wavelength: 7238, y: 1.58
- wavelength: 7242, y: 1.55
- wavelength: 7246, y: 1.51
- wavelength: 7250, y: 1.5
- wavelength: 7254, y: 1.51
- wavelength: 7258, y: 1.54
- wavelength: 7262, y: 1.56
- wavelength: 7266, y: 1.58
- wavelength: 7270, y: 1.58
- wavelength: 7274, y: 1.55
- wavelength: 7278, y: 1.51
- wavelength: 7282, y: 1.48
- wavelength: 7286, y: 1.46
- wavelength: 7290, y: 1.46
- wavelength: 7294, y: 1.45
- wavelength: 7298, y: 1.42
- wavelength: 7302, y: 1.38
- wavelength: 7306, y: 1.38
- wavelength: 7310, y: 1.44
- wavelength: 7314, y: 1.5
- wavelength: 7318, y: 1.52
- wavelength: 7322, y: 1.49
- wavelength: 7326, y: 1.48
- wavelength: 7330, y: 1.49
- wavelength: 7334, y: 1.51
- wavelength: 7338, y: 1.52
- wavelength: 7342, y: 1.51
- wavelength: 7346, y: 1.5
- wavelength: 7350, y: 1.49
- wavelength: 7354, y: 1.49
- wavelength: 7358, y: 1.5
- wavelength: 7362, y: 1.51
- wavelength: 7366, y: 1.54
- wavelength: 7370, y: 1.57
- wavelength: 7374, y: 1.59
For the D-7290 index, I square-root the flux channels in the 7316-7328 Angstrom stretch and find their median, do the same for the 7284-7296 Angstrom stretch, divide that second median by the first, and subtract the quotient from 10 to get 9.01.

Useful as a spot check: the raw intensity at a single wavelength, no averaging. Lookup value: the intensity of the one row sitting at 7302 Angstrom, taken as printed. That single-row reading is 1.38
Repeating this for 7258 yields 1.54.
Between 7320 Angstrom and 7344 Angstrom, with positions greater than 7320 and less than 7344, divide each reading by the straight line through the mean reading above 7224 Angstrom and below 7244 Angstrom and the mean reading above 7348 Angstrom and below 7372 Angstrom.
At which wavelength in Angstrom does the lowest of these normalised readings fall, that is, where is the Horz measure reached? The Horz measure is 7326 Angstrom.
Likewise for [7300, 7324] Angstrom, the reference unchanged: 7302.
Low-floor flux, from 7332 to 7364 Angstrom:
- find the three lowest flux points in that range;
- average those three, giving 1.49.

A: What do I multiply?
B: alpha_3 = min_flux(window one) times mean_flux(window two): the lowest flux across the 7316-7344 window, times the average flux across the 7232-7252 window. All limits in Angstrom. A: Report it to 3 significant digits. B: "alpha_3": 2.29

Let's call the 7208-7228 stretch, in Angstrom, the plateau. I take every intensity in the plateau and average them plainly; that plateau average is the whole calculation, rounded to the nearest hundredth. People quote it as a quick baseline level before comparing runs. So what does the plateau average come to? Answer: 1.49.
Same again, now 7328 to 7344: 1.51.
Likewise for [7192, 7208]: 1.49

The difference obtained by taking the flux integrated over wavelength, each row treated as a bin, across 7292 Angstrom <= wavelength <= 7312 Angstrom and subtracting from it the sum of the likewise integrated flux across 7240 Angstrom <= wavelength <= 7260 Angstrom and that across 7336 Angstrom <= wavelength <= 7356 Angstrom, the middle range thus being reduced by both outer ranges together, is -32.2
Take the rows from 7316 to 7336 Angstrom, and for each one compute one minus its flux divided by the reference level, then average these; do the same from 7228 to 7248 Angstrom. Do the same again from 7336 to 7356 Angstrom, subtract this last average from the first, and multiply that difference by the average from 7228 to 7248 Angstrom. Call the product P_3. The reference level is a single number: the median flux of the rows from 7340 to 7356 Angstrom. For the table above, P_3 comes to -0.0001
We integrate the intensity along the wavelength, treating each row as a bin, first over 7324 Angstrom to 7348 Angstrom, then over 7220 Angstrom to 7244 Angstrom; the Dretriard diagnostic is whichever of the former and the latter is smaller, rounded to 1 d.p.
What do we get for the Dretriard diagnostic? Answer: 36.0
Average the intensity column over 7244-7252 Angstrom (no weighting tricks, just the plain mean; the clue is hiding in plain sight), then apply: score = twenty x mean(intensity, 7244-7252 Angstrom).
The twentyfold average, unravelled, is 30.1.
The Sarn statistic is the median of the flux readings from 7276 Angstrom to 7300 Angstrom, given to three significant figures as 1.46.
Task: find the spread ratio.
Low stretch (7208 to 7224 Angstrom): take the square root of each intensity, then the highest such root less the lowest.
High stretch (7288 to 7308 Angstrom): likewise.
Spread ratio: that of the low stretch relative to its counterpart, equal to 0.4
